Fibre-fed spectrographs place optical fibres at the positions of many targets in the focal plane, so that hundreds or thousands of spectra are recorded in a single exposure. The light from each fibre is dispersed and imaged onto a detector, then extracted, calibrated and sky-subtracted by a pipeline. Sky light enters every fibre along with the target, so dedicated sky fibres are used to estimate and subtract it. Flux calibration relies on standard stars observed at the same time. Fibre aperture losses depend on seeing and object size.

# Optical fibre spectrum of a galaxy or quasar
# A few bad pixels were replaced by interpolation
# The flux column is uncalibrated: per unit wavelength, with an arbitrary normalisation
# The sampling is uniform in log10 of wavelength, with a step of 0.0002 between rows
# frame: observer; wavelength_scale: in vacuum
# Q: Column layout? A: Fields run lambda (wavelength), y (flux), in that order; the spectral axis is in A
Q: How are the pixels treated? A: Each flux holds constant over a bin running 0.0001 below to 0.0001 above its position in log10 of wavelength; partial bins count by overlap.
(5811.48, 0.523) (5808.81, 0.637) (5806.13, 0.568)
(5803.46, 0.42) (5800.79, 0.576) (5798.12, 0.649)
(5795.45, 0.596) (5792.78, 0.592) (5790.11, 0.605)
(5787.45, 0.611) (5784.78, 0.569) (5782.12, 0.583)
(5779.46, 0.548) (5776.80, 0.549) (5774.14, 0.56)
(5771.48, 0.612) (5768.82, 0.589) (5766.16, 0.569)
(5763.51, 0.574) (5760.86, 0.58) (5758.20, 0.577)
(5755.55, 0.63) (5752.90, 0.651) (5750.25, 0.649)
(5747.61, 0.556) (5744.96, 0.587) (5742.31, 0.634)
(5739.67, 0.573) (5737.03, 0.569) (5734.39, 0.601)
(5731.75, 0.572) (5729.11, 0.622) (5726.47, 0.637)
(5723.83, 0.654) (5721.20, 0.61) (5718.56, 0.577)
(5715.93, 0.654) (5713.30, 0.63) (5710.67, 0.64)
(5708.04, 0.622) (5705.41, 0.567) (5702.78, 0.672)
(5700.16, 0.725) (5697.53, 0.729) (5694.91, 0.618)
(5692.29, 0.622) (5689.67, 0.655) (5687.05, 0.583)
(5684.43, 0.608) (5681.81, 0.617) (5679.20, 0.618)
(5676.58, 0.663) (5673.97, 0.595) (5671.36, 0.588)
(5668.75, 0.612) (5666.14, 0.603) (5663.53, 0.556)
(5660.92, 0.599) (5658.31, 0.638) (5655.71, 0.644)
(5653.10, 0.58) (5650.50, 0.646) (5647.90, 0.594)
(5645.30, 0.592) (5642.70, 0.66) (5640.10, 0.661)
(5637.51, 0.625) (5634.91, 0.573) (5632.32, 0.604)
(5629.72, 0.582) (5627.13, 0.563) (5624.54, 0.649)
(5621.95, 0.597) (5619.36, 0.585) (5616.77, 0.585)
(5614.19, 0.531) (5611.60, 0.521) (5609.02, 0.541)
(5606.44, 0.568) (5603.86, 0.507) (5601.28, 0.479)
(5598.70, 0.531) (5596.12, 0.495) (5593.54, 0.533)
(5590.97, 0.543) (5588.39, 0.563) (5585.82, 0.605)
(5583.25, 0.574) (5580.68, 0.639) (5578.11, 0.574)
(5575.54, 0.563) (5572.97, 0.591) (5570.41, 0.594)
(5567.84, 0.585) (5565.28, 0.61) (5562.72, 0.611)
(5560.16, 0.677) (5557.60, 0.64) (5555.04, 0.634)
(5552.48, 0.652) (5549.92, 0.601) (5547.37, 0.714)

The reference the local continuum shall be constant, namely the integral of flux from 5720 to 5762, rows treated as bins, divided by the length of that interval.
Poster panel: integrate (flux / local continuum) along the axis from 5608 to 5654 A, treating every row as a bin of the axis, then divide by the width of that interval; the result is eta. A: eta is 0.98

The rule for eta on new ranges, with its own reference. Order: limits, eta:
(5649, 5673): 1.00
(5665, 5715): 1.04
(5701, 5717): 1.04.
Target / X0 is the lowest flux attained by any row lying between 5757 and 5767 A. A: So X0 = 0.569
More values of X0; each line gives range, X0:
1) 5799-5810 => 0.42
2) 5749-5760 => 0.577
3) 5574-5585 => 0.563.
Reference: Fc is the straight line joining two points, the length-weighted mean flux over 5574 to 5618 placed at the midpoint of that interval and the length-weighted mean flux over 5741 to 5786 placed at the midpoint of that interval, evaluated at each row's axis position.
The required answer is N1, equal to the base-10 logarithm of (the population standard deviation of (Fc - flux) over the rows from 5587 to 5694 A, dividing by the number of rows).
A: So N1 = -1.38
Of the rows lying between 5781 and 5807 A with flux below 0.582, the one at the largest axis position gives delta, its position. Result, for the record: 5806.13 A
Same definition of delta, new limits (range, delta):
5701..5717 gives 5705.41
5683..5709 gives 5705.41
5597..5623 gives 5614.19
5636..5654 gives 5653.10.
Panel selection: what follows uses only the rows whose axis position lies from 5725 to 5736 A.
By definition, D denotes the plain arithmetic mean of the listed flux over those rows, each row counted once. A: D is 0.61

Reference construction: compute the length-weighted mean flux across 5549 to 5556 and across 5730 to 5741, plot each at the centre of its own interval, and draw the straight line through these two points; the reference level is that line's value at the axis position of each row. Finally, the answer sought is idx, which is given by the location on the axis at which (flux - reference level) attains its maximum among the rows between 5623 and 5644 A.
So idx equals 5640.10 A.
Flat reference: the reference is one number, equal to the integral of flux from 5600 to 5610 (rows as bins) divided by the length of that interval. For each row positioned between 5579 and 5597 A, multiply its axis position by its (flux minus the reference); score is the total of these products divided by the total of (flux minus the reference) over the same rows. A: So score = 5583.2 A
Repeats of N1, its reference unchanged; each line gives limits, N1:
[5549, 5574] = -1.53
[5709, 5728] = -1.60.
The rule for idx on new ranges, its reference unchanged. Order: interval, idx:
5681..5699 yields 5697.53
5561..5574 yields 5562.72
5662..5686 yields 5676.58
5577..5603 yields 5580.68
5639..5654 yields 5640.10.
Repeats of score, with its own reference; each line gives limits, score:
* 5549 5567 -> 5557.6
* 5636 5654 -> 5644.4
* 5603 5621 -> 5615.4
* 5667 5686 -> 5676.9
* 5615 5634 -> 5624.6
